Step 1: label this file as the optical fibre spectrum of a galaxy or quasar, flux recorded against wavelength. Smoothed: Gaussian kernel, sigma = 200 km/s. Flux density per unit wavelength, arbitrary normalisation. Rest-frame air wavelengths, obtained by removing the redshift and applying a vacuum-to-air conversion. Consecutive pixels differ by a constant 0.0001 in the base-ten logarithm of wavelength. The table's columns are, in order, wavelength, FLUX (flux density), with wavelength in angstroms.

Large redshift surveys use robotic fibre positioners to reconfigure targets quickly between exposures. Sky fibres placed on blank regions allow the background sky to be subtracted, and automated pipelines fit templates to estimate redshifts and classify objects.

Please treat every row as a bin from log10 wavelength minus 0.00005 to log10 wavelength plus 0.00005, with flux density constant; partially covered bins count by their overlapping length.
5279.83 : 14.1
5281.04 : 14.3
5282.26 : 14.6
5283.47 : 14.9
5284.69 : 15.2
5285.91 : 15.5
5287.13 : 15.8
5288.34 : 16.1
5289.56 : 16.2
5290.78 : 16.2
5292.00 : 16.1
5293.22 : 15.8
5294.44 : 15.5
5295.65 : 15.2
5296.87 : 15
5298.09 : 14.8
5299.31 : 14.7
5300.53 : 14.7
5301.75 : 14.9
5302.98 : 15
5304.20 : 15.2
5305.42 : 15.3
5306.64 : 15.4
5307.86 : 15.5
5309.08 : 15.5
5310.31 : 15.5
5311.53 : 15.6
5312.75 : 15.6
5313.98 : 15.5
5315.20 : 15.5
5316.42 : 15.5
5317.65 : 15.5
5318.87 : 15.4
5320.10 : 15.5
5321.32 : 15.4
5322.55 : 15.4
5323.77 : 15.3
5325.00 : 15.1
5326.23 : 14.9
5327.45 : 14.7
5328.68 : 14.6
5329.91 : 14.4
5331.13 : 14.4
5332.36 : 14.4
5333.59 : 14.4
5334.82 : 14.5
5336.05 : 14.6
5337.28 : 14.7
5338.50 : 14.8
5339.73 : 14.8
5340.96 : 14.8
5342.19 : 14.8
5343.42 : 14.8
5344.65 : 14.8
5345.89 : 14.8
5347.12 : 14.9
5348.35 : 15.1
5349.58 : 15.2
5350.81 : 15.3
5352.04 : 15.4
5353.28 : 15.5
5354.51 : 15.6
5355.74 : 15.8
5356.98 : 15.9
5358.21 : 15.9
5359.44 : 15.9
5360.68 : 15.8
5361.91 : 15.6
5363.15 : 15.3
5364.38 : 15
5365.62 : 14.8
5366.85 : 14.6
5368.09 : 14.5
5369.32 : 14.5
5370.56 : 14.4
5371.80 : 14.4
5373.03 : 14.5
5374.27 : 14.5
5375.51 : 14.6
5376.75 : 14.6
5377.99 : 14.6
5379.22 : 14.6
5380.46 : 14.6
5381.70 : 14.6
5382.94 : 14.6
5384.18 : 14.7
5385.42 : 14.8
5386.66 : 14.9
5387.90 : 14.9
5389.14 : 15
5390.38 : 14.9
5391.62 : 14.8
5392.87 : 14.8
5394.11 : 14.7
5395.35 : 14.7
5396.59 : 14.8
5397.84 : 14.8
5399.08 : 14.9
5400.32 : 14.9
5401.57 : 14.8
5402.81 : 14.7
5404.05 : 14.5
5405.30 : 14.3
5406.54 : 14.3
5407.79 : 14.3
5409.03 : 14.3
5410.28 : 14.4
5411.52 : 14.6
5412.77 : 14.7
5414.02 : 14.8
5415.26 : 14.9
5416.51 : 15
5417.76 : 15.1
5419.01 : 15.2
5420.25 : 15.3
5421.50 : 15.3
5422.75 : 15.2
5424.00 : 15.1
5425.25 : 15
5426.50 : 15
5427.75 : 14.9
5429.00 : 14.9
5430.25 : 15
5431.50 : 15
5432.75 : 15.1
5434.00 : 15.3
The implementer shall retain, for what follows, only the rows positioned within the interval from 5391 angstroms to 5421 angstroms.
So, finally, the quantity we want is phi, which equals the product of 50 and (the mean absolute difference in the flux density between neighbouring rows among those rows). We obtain 4.1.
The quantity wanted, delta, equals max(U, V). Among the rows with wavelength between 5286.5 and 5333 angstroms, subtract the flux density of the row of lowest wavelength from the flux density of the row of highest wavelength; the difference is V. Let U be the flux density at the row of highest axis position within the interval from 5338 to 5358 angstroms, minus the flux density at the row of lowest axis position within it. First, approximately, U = 1.1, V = -1.4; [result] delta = 1.10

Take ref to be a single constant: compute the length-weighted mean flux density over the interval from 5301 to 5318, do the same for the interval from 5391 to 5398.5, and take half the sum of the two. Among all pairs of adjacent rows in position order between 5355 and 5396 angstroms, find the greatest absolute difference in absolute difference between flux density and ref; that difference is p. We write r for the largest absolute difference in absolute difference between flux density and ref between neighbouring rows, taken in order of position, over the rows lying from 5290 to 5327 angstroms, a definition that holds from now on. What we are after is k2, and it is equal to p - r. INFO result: 0.00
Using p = 0.30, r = 0.30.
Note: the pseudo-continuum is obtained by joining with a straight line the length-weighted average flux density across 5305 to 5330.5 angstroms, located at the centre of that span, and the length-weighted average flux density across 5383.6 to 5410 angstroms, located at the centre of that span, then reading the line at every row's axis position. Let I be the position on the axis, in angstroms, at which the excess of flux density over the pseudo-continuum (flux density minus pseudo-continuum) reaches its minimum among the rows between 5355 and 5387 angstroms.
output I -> 5370.56 angstroms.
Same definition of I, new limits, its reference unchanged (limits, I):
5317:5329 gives 5328.68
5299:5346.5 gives 5329.91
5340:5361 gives 5340.96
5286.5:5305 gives 5299.31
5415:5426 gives 5415.26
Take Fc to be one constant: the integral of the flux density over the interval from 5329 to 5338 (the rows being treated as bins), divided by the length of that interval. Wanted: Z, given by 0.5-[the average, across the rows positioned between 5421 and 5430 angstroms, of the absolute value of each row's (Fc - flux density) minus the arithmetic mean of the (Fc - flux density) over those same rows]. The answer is 0.38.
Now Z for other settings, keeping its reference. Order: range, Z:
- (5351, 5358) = 0.33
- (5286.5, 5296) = 0.21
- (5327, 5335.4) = 0.40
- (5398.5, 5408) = 0.26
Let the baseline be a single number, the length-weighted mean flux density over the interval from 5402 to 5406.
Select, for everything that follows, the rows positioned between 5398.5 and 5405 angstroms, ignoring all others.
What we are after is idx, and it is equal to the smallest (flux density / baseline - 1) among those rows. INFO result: -0.003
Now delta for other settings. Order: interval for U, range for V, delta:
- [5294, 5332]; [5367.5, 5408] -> -0.20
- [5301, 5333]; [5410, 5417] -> 0.60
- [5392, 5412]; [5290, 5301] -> -0.20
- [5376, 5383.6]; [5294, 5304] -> 0.00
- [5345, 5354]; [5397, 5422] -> 0.70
